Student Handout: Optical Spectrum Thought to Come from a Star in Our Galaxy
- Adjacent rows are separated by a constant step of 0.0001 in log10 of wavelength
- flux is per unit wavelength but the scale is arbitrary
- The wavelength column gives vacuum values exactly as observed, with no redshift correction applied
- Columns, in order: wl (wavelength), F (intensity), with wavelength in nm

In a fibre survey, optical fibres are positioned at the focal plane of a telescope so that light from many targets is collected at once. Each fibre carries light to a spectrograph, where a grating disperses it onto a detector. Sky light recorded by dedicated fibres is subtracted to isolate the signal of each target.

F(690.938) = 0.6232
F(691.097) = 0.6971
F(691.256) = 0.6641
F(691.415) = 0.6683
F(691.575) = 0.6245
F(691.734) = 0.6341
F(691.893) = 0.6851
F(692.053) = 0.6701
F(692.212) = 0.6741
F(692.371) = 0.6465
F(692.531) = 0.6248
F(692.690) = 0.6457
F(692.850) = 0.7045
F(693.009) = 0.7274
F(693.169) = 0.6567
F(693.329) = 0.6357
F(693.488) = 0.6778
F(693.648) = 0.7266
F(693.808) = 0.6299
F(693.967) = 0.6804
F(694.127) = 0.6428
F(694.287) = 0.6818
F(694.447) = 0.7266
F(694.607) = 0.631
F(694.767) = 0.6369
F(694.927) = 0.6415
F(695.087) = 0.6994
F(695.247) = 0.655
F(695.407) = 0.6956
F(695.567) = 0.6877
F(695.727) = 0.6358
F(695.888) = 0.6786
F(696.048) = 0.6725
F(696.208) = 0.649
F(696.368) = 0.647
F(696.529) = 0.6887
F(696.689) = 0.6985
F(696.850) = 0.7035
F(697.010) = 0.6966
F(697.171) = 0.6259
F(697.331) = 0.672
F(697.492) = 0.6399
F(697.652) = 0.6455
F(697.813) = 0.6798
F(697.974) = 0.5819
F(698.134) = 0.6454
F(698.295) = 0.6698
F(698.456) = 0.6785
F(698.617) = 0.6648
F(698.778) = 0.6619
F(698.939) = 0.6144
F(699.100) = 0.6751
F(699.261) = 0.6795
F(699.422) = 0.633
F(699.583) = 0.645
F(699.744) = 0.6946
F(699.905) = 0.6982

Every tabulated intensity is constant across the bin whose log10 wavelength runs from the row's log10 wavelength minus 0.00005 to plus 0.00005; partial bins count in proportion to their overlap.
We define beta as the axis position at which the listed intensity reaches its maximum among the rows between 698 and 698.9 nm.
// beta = 698.456 nm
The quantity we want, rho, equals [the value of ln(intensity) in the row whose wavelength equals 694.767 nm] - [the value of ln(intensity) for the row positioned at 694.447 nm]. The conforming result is -0.13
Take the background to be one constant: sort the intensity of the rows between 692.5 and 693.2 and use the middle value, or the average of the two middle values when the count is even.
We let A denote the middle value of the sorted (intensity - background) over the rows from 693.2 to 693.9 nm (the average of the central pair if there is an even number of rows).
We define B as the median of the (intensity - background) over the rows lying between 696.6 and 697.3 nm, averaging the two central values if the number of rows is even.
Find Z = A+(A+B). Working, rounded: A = 0.000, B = 0.041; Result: 0.04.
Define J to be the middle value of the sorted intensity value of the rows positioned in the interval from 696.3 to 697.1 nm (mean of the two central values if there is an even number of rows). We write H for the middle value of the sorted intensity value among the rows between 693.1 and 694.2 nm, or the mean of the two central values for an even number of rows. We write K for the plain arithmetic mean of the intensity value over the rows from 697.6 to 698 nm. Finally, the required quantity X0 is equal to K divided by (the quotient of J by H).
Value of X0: 0.599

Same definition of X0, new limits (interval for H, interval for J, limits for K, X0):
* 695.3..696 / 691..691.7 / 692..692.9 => 0.678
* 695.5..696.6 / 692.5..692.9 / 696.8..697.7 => 0.691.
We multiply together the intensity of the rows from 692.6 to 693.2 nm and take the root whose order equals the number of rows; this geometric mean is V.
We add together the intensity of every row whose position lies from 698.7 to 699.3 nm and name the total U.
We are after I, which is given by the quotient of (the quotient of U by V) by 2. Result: 1.93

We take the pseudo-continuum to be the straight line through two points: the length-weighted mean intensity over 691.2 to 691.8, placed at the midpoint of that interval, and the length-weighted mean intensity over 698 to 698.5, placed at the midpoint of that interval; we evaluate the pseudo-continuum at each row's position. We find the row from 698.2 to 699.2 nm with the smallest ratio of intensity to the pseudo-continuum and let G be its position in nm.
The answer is 698.939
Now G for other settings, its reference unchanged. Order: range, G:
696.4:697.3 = 697.171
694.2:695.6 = 694.607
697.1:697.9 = 697.171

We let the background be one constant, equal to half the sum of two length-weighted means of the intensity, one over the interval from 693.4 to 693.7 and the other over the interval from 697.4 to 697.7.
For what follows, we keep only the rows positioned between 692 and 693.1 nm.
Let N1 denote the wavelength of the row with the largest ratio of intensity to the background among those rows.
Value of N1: 693.009 nm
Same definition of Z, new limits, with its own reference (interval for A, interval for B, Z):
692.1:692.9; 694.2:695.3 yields -0.02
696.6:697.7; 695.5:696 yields 0.05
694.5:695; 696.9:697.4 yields -0.02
